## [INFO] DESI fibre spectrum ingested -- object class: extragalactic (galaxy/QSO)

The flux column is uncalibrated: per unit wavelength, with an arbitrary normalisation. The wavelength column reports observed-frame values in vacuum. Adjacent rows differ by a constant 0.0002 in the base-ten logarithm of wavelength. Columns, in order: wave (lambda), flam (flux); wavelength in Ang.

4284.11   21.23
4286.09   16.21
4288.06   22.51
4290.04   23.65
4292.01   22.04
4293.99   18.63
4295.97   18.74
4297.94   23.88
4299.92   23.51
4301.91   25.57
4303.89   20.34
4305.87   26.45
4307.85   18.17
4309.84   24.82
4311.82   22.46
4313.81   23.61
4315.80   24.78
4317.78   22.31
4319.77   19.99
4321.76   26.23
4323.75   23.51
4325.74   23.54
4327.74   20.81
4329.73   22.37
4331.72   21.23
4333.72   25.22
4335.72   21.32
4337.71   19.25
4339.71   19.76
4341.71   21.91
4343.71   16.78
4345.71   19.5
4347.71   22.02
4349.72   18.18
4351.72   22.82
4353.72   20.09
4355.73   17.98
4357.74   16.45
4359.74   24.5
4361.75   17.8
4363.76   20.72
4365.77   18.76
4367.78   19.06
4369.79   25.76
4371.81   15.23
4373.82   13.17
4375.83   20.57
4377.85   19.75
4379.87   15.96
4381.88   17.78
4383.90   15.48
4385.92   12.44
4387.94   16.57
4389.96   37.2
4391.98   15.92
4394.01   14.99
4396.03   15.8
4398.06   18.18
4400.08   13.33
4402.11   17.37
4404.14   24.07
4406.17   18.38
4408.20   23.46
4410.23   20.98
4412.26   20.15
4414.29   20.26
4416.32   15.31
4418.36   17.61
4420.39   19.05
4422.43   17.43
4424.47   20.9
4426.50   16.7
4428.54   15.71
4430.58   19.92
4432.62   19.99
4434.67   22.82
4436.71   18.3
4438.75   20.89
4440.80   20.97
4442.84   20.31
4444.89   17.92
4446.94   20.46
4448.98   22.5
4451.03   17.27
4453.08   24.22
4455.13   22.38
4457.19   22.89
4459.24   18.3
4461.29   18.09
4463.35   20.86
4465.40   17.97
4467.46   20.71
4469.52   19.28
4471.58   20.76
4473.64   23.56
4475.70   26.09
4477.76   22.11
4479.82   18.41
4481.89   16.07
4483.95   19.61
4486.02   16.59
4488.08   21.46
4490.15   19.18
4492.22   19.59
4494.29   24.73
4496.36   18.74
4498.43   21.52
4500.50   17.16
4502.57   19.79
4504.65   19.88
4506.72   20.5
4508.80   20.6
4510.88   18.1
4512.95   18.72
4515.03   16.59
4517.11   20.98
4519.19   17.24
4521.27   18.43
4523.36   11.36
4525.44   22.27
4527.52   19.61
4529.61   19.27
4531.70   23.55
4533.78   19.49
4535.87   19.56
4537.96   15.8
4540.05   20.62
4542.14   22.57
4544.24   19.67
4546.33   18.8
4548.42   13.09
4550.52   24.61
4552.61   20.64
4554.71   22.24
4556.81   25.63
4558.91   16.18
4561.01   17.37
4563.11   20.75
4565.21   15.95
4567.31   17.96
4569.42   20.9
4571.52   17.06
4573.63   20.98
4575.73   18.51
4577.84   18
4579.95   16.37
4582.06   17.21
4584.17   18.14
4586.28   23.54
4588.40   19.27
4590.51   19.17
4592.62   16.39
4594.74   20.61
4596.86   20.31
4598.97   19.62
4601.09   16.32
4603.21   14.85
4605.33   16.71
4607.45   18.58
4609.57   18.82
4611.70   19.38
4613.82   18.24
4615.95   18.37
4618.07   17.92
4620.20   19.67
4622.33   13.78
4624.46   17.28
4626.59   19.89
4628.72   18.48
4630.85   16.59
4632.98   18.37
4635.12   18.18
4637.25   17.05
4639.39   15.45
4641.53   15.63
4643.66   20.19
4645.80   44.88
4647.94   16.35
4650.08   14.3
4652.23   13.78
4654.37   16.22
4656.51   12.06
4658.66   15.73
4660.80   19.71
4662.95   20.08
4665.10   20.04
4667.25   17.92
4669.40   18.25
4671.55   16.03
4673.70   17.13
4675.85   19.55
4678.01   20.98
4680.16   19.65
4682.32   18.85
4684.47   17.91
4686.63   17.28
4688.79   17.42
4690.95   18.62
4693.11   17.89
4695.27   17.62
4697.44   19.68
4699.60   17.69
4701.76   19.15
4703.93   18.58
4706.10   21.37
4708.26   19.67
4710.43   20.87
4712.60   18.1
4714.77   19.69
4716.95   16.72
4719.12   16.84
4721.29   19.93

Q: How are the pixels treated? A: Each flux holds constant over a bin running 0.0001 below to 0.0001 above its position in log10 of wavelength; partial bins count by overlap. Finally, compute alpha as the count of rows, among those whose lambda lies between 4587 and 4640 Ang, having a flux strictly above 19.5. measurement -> 5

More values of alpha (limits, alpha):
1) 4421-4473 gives 15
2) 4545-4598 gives 10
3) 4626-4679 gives 8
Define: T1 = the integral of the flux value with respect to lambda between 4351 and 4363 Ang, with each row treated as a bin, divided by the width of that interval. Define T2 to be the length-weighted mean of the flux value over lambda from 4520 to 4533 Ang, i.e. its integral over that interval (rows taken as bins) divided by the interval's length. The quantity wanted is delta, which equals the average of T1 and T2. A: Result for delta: 19.5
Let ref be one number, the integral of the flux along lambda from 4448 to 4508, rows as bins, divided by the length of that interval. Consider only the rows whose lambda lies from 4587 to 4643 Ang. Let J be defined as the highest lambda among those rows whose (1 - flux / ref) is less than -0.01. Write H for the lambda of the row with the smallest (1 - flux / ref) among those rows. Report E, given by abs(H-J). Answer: 0.0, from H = 4594.74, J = 4594.74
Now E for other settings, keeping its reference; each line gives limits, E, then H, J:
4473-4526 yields 49.7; 4475.70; 4525.44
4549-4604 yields 37.9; 4556.81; 4594.74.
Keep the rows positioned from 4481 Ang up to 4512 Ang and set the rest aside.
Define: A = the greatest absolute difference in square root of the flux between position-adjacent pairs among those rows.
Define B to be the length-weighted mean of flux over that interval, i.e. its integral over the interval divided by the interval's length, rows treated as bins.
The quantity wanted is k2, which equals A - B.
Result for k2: -18.9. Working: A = 0.64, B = 19.6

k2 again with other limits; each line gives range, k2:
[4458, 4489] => -19.5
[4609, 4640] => -17.1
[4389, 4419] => -17.4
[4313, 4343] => -21.7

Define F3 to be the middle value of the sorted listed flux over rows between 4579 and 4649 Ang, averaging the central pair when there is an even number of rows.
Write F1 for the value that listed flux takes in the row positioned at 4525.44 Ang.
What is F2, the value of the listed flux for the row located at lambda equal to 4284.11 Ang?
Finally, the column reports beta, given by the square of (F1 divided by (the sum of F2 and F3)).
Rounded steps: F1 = 22.27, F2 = 21.23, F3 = 18.2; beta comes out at 0.318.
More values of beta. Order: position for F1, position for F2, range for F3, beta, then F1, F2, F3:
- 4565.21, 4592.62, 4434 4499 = 0.186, 15.95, 16.39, 20.6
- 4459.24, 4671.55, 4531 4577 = 0.264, 18.3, 16.03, 19.6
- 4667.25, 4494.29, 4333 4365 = 0.161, 17.92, 24.73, 19.9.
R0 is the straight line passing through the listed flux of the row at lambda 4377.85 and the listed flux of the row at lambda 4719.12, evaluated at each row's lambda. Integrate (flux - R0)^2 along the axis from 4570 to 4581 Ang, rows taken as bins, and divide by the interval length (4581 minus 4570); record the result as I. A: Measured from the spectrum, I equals 3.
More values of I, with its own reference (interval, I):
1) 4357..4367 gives 8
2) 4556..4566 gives 13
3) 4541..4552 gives 17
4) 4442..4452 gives 4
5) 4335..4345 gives 3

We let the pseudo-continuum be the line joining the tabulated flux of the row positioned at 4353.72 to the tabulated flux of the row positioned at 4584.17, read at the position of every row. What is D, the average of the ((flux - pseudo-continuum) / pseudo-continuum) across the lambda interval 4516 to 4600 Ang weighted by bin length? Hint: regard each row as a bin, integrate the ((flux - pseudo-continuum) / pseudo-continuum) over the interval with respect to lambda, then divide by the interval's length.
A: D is 0.048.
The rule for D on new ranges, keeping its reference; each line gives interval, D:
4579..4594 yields 0.029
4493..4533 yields 0.036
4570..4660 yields 0.024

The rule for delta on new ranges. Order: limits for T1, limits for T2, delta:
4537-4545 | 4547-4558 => 20.4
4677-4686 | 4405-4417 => 19.6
